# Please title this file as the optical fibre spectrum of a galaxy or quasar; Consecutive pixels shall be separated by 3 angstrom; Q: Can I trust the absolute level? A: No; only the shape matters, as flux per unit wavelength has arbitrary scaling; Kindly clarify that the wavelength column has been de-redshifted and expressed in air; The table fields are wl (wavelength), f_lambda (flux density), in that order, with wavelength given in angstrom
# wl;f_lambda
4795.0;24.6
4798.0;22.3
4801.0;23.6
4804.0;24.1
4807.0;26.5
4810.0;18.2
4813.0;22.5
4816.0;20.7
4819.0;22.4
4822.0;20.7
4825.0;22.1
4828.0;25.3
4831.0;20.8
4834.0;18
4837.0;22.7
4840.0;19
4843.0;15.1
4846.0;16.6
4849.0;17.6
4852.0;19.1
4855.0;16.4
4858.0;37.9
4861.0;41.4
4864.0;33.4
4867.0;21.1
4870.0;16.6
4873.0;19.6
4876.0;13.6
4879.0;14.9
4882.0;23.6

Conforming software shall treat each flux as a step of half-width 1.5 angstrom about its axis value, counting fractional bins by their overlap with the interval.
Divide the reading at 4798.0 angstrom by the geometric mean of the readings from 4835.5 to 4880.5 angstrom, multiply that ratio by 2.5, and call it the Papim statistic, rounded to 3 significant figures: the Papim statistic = 2.74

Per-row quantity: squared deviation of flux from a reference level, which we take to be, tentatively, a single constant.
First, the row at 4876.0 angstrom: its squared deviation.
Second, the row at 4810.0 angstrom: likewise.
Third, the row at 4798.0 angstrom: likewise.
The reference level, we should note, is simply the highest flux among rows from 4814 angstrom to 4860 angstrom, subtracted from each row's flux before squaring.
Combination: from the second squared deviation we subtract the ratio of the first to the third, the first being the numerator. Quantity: 386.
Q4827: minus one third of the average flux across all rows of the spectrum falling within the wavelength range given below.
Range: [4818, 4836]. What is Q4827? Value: -7.2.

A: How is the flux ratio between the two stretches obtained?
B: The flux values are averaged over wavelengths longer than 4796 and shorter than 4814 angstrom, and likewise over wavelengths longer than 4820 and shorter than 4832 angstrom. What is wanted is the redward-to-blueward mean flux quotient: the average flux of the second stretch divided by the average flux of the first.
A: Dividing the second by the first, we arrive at 0.97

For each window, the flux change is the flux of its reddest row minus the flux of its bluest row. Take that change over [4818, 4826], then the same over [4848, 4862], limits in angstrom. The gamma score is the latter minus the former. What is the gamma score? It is 24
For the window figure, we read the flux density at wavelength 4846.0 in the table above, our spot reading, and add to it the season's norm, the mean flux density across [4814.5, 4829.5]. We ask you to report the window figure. 39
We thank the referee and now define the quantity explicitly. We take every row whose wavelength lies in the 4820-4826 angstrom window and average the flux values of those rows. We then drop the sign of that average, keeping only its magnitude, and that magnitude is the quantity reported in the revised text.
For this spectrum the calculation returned 21.4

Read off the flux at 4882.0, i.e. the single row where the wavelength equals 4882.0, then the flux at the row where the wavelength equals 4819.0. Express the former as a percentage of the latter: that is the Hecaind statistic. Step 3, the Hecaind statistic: 105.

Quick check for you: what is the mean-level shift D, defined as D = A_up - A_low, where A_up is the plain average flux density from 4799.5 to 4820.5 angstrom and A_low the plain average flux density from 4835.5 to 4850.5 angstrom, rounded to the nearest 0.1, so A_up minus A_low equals 4.4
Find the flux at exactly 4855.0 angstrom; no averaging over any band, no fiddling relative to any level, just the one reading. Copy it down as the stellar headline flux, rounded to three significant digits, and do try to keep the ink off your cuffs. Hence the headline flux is 16.4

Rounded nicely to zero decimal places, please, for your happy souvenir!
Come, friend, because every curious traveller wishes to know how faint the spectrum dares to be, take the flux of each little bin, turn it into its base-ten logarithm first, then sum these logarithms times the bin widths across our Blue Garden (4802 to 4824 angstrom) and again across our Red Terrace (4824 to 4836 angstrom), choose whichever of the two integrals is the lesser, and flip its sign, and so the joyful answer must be -16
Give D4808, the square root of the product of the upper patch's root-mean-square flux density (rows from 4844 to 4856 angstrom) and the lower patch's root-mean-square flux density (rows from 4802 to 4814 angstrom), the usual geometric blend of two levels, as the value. 20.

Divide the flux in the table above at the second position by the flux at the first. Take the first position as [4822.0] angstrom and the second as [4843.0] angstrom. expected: 0.73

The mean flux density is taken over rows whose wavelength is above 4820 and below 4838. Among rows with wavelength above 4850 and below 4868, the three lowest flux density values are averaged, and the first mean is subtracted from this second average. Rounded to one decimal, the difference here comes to -2.7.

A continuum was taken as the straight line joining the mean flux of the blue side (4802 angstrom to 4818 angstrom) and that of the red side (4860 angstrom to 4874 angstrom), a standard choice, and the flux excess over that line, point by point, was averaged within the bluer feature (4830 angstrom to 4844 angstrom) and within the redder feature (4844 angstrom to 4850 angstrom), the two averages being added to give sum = -13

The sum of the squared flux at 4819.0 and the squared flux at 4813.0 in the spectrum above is 1008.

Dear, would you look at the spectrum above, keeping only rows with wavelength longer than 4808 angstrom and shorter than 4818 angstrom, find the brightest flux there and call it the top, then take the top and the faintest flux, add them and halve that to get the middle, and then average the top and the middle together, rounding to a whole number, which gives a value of 21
